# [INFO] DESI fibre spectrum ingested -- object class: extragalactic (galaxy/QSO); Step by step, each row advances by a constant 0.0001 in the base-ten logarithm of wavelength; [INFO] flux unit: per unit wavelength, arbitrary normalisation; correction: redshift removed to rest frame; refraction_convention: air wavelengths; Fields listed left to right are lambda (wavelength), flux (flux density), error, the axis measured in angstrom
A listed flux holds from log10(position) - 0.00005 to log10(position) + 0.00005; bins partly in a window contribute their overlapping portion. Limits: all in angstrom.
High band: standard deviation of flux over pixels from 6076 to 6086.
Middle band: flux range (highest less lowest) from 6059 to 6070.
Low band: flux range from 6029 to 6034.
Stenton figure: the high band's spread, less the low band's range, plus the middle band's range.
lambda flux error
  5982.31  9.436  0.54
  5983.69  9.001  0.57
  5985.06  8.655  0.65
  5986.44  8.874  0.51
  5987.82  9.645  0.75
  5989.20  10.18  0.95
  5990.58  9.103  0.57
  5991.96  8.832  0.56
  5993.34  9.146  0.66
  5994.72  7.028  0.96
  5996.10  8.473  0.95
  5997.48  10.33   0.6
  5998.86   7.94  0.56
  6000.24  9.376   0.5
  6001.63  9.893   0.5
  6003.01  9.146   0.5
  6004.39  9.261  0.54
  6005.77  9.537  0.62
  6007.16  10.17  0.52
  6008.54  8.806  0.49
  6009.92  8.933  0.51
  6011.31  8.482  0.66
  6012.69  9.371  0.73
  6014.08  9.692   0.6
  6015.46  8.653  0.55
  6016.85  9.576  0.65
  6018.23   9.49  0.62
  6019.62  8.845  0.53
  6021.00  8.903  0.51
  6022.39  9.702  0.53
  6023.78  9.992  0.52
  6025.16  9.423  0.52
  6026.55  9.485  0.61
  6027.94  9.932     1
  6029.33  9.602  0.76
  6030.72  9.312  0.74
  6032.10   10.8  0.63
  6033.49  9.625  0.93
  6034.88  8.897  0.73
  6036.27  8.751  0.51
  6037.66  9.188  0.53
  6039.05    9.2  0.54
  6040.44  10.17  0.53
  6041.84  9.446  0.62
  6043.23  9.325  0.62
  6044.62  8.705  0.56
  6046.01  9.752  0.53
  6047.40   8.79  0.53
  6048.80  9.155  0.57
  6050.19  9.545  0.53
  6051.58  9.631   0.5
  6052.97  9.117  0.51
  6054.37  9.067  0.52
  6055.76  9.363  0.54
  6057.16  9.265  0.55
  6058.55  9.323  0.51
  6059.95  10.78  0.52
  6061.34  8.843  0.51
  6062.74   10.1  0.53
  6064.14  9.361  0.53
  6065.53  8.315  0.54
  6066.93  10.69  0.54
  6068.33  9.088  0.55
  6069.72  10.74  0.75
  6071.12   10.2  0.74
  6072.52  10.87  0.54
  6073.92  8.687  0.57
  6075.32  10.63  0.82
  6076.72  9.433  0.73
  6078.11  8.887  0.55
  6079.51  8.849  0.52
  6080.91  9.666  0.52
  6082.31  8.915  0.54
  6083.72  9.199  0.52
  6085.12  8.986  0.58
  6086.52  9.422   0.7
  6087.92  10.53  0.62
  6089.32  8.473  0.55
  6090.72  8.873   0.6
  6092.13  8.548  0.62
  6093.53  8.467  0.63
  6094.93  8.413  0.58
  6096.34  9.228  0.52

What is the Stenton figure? 1.3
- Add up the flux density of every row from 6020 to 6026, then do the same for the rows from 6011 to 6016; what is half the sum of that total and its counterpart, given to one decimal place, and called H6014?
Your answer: 37.1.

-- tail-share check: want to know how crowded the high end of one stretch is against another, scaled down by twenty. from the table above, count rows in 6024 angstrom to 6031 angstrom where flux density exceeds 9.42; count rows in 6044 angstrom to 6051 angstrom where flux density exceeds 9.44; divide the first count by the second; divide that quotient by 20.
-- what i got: 0.100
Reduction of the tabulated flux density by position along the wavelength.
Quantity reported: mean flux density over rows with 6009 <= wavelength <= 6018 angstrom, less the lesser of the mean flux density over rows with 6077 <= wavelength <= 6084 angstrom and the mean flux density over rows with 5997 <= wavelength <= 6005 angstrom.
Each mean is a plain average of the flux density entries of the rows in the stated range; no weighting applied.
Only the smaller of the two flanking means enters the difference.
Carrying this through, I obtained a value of 0.0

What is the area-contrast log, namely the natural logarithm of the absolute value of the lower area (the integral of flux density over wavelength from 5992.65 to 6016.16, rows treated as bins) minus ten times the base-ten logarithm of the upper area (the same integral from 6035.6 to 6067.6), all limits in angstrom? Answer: 5.24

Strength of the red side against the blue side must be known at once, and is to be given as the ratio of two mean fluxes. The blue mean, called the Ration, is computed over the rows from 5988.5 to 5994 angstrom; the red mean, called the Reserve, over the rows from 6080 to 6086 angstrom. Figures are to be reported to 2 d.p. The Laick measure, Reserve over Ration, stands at 0.99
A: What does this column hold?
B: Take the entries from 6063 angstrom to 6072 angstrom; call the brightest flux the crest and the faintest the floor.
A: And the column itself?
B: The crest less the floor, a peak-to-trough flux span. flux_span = 2.4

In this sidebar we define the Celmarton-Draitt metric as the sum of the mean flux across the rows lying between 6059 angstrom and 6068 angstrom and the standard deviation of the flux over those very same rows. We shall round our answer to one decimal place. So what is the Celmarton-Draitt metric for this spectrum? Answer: 10.6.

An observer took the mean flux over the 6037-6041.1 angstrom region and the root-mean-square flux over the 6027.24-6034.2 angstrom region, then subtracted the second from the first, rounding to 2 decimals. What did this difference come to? -0.35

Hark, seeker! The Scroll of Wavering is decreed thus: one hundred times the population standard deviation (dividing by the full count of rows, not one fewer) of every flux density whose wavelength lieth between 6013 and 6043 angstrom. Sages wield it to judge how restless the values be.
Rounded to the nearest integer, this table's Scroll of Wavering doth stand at 50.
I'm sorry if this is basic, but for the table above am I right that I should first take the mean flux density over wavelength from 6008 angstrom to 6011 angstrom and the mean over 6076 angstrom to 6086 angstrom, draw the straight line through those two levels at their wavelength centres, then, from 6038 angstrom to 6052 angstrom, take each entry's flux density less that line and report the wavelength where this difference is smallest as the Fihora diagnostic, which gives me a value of 6044.62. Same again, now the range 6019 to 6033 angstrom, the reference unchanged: 6019.62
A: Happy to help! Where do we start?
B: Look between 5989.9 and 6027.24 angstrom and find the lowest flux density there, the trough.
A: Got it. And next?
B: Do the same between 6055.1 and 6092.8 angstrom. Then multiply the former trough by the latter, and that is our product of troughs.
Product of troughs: 58.4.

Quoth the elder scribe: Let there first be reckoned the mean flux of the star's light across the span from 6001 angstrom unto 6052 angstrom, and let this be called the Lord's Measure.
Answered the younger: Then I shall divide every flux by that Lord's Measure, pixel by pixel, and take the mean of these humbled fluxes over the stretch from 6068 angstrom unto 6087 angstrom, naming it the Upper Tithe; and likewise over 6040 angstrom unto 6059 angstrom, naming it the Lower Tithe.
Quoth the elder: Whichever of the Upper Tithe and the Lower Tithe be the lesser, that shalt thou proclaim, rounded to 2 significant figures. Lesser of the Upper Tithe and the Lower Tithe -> 0.99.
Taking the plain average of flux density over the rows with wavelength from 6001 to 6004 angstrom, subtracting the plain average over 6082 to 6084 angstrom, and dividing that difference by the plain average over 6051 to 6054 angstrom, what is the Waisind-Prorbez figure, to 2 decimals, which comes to 0.05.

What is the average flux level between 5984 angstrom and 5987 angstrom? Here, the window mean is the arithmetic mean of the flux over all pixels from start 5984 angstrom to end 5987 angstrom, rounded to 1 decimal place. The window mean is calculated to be 8.8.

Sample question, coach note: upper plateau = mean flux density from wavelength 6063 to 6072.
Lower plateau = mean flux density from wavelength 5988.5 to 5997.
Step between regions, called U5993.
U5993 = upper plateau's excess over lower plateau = 0.9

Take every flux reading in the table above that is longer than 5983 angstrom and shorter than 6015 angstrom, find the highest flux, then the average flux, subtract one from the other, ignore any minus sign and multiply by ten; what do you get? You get 12.1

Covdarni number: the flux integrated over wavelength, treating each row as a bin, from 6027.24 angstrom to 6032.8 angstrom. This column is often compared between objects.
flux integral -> 55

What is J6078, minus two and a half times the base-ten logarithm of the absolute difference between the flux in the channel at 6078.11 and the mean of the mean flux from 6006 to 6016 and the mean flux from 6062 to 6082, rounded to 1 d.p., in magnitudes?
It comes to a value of 0.7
